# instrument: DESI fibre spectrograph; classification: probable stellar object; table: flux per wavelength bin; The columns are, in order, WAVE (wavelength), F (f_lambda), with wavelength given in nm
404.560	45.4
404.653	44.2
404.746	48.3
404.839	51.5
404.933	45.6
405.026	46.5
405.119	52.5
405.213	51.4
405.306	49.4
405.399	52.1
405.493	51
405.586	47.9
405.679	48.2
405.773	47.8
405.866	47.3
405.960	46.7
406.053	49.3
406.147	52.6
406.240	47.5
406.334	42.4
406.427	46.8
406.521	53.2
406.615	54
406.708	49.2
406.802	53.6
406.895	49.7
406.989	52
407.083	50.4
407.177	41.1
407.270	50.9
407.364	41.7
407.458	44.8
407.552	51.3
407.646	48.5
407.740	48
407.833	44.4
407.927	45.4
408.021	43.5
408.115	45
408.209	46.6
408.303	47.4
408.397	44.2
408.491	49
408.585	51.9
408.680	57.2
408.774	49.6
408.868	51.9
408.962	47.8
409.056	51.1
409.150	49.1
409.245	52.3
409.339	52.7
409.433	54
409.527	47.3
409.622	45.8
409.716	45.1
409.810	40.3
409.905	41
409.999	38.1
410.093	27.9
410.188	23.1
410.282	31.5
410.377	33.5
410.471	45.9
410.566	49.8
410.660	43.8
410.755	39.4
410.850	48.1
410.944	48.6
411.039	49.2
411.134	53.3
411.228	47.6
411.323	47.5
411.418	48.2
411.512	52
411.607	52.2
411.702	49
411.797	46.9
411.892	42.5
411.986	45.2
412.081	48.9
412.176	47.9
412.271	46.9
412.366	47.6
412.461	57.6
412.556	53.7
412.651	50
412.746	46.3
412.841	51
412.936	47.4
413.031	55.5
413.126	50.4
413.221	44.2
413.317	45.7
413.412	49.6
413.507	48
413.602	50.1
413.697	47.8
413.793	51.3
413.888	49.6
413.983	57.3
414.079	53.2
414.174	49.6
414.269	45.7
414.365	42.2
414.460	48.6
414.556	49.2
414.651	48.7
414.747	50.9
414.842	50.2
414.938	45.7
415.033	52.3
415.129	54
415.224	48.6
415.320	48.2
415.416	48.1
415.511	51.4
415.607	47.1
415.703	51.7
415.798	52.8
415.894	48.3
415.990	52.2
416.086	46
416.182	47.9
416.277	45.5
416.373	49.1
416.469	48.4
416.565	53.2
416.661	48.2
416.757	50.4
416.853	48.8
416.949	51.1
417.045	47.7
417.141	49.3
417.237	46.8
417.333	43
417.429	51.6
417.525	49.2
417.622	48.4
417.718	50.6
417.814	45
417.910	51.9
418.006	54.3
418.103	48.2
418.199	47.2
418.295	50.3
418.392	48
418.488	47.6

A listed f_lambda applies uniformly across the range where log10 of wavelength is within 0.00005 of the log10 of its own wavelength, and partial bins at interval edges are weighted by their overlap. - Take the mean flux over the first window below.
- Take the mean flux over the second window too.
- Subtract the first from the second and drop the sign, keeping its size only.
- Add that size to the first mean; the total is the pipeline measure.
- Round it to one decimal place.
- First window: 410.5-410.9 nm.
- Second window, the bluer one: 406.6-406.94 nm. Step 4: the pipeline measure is 51.6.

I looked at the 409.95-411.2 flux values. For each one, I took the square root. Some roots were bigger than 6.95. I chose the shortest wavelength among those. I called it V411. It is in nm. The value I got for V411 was 410.566 nm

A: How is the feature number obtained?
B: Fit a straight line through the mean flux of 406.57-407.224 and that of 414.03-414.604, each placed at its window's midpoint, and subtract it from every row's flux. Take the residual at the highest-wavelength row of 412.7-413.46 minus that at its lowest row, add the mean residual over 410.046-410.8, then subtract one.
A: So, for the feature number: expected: -9.8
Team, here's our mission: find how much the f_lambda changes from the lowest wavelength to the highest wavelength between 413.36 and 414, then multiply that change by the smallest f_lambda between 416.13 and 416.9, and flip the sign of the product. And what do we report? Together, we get -350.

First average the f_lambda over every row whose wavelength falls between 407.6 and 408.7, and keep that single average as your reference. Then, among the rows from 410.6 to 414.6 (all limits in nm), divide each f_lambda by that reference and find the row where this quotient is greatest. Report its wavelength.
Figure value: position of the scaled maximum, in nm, 412.461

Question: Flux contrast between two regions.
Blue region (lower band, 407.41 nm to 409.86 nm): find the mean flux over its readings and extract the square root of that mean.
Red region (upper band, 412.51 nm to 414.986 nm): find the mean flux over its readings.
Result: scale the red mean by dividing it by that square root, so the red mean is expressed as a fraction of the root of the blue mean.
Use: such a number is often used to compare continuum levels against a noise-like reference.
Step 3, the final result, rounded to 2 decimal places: 7.10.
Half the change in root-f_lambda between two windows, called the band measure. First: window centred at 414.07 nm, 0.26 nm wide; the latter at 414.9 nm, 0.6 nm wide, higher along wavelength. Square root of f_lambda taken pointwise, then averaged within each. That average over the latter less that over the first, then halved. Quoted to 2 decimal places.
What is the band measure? -0.11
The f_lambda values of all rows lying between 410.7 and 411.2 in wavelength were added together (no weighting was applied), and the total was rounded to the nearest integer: 239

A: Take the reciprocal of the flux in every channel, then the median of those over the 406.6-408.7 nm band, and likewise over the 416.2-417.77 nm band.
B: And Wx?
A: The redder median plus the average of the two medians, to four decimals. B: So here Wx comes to 0.0410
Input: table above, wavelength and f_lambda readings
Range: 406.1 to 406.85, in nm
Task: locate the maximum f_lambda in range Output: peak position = 406.615 nm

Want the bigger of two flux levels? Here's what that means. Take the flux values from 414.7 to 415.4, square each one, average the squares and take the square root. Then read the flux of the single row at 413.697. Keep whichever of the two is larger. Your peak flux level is 50.1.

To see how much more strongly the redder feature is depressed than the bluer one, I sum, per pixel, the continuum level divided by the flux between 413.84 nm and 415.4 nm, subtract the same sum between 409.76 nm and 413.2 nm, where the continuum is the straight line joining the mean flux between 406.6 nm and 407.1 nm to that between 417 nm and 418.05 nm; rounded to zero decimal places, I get -25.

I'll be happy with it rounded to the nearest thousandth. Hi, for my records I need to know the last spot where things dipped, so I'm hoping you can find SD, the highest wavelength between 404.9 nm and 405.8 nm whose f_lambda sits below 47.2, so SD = 405.026 nm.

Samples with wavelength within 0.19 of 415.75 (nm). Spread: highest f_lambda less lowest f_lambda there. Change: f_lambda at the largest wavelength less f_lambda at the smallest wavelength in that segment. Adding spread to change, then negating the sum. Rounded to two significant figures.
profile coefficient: -6.9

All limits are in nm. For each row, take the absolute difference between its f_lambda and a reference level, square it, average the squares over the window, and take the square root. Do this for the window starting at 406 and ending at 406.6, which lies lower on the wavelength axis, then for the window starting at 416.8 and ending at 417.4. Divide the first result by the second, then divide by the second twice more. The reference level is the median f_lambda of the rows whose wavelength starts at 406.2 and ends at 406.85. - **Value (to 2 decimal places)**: 0.15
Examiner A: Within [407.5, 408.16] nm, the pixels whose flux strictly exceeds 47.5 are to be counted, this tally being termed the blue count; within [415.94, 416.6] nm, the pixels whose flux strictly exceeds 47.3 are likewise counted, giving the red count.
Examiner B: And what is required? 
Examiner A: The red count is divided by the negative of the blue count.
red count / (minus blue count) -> -1.7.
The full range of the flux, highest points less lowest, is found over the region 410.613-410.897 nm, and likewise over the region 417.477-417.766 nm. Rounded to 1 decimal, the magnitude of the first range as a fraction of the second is 4.0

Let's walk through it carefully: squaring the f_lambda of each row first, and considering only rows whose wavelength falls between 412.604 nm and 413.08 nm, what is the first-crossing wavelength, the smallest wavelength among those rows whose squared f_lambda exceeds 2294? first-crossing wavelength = 412.651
